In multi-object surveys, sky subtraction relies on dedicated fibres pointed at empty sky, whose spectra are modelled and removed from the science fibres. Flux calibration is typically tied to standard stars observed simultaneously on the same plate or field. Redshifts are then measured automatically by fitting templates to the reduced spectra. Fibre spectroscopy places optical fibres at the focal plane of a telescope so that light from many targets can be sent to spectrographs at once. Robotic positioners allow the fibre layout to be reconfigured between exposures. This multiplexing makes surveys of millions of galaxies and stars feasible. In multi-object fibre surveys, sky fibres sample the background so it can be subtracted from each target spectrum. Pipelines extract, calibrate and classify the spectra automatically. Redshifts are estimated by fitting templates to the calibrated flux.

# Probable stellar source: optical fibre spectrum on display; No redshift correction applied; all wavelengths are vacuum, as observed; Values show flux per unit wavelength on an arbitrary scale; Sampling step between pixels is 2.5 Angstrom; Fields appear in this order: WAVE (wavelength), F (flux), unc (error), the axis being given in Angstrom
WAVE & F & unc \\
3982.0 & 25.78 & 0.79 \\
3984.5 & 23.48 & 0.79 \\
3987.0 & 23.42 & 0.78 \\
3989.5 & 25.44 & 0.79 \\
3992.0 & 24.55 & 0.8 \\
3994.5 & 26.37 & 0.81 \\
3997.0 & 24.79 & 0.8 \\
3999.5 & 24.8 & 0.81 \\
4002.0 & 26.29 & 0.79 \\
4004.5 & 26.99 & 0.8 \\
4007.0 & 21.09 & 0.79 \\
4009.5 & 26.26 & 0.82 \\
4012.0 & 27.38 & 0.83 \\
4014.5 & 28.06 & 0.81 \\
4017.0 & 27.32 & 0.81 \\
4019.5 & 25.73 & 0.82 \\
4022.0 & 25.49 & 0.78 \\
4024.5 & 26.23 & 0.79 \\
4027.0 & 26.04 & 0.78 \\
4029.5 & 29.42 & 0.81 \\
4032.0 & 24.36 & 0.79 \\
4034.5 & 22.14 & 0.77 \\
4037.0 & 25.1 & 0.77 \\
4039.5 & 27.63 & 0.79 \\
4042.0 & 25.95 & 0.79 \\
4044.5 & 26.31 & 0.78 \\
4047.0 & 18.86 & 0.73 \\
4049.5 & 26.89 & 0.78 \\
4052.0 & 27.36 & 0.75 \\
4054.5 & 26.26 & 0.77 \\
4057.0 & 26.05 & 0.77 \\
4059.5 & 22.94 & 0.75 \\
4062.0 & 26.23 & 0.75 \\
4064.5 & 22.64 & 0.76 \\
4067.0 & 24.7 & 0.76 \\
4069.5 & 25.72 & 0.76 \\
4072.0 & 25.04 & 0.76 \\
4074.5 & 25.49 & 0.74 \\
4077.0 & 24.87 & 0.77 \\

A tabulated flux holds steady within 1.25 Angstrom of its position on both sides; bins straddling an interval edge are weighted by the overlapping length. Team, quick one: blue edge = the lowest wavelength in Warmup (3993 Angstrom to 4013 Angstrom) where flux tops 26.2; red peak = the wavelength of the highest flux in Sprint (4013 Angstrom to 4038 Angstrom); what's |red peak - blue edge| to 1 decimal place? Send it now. 35.0 Angstrom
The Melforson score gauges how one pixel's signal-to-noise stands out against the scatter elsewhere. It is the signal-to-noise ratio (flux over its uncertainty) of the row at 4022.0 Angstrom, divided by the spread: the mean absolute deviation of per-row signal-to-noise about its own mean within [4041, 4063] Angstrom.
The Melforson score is 15.2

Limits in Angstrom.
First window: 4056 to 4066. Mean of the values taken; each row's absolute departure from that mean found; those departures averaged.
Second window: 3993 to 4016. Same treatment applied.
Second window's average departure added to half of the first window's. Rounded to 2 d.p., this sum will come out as 2.32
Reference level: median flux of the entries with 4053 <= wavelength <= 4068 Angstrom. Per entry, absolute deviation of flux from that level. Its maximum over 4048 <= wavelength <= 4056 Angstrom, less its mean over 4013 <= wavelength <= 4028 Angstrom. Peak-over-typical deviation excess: 0.9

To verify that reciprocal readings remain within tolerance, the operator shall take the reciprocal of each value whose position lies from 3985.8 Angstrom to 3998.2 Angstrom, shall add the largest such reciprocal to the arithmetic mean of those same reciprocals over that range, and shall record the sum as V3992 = 0.0829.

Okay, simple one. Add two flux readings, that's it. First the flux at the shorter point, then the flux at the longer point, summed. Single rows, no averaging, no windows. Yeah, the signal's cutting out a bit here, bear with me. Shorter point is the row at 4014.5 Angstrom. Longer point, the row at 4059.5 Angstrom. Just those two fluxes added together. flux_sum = 51.0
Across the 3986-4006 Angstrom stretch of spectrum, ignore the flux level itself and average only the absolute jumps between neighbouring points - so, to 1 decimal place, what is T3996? 1.2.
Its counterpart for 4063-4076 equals 1.1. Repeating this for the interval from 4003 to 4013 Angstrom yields 4.1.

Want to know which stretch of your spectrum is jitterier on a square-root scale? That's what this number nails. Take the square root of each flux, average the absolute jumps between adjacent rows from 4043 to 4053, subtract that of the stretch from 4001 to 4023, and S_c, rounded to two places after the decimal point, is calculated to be 0.36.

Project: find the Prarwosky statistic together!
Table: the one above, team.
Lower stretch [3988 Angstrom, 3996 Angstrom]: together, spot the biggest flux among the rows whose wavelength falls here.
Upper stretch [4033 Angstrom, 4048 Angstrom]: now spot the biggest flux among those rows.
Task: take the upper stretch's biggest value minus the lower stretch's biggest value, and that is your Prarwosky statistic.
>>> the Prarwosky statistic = 1.3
